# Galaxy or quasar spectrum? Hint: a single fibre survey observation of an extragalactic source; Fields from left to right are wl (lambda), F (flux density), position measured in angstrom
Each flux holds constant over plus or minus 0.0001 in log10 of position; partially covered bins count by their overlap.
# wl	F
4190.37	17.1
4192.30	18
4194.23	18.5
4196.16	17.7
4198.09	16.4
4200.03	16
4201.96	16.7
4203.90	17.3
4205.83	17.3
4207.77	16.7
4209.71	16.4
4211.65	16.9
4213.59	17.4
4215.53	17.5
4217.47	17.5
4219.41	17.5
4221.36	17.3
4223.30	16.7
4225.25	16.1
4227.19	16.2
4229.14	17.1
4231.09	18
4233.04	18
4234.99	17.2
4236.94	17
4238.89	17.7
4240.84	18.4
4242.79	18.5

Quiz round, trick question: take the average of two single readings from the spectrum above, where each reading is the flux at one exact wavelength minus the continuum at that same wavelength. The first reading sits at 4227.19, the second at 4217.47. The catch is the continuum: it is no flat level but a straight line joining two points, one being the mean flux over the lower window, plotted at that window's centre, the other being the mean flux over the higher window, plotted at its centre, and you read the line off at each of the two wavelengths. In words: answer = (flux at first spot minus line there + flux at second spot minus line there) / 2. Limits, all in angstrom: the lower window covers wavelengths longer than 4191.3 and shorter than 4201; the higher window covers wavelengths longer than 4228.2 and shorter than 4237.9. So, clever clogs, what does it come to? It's -0.6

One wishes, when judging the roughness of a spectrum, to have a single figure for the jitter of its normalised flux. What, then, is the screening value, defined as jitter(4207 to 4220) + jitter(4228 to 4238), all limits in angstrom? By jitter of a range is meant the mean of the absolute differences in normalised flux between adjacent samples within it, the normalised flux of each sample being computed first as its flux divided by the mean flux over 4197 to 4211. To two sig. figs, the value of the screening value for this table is 0.042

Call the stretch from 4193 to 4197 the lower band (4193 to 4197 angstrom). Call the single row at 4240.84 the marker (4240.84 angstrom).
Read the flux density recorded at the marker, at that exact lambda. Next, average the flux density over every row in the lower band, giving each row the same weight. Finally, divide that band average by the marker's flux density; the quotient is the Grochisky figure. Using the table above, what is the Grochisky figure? 0.98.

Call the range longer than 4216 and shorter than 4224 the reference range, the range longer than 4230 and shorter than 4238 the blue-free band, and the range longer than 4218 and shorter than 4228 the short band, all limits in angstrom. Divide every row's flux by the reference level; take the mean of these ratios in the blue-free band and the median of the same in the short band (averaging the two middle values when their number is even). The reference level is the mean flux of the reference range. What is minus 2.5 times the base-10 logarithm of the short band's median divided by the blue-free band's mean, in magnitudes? 0.05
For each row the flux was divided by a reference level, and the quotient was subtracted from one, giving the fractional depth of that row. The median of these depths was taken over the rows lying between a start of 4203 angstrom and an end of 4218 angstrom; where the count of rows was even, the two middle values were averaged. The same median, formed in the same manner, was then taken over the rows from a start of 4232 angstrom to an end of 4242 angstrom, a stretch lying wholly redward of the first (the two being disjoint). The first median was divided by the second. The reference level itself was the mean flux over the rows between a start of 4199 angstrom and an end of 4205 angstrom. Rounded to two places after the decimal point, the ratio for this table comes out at 0.61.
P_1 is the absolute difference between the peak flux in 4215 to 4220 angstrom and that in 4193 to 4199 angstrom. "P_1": 1.00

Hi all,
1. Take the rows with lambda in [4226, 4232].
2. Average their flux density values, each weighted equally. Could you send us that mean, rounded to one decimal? 17.1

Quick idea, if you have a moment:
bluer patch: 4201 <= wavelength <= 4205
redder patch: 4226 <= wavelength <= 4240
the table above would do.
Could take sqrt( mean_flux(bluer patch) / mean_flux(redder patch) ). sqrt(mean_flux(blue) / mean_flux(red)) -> 0.99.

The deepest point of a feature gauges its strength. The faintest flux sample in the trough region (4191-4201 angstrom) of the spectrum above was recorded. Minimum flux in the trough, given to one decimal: 16.0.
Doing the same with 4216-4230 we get 16.1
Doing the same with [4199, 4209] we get 16.0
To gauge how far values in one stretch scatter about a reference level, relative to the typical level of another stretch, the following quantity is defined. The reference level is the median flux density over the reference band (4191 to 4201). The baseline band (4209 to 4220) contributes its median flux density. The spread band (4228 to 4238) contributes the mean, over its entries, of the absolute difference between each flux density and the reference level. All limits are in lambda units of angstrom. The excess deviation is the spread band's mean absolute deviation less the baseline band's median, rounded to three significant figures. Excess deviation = -17.0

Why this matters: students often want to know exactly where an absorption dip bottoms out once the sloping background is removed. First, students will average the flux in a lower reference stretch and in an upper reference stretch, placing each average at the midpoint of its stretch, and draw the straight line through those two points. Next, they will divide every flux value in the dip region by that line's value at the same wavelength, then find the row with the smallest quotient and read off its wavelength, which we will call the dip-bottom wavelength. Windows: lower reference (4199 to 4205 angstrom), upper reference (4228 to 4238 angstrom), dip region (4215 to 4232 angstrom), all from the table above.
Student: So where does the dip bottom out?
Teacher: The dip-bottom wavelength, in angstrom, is 4225.25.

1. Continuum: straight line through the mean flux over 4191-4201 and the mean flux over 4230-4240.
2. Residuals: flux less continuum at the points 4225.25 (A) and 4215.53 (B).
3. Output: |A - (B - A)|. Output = 2.9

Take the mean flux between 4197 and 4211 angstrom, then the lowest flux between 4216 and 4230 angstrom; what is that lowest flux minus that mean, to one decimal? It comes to -0.6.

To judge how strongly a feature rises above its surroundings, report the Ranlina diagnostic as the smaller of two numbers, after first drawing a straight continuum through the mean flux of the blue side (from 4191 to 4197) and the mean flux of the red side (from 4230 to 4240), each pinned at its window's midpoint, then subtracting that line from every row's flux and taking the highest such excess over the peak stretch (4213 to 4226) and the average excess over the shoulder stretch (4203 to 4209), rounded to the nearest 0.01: -0.83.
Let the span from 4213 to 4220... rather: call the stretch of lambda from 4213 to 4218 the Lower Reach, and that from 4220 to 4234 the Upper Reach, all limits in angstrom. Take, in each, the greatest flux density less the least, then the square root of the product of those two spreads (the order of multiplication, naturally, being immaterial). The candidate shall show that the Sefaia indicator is 0.44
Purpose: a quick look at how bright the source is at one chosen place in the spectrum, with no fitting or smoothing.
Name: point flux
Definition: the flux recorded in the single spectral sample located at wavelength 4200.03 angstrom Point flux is 16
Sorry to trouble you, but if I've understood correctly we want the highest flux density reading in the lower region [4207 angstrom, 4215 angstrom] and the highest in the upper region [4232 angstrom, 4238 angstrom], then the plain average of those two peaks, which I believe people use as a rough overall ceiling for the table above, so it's 17.7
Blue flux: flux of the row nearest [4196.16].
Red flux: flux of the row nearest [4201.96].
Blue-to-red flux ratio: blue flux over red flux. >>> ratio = 1.06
